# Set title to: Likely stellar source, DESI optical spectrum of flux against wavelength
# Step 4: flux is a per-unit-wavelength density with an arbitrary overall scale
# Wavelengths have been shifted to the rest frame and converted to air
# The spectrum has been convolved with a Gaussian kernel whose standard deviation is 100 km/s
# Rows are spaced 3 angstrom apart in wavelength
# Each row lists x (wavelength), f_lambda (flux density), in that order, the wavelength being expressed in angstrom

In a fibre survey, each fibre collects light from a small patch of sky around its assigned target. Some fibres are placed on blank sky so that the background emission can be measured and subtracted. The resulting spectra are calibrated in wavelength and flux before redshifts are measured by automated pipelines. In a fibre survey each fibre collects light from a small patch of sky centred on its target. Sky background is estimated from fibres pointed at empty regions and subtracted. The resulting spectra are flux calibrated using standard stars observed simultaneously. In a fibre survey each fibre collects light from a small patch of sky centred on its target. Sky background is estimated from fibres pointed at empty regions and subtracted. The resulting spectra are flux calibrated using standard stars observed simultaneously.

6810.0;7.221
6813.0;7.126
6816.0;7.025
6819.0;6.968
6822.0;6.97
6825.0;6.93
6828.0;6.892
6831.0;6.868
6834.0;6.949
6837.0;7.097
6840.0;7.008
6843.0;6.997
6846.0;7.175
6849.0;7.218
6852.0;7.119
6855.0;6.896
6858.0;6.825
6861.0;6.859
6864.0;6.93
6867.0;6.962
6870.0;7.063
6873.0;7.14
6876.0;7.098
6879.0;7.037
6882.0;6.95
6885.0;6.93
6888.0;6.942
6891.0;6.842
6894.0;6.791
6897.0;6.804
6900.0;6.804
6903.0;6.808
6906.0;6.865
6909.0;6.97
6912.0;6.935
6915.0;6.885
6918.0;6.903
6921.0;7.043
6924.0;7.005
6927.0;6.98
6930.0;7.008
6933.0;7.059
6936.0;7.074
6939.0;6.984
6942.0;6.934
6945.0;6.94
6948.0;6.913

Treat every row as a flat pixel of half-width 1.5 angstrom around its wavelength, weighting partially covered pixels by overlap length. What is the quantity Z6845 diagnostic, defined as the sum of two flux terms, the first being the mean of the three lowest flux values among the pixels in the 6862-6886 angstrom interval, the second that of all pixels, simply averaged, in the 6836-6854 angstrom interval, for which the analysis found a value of 14.0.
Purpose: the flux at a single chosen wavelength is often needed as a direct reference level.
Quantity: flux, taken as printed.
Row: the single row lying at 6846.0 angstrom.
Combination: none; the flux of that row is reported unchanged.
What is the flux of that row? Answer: 7.175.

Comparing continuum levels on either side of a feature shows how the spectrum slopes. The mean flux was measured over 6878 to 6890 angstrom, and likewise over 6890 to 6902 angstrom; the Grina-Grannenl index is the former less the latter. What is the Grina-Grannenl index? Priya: 0.15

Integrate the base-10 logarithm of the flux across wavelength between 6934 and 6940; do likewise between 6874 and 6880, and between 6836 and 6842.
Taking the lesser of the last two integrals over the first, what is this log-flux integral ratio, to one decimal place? 1.0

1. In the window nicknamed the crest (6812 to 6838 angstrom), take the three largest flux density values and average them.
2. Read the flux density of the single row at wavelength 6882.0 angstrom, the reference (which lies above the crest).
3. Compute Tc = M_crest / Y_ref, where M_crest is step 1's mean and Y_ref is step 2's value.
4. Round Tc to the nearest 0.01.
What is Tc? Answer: 1.02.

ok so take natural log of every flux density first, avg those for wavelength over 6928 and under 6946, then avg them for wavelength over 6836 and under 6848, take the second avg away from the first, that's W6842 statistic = -0.010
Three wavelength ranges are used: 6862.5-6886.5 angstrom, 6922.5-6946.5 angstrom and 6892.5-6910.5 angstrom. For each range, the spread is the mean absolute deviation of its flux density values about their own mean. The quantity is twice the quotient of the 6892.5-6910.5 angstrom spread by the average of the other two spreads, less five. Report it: -3.1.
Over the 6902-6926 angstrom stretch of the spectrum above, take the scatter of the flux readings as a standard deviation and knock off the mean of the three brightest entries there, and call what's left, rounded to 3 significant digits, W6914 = -6.93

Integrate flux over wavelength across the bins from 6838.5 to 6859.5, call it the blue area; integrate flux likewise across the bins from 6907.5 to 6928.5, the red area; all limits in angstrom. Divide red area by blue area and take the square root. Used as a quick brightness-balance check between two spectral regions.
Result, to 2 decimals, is 0.99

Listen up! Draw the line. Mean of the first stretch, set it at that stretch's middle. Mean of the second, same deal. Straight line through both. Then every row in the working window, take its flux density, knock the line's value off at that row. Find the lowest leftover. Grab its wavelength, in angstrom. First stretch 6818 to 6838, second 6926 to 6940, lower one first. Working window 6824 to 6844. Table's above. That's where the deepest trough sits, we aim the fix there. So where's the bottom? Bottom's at 6831.0 angstrom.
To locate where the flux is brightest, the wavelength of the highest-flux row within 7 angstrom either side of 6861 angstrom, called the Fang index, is 6867.0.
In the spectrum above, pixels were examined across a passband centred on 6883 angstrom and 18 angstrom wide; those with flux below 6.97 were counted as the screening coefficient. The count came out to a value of 4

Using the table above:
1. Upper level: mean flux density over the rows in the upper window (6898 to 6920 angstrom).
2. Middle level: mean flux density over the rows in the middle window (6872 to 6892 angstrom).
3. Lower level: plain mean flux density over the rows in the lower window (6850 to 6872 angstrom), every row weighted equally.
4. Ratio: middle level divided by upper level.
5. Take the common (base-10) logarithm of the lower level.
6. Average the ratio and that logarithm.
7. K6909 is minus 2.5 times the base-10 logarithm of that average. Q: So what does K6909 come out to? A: 0.080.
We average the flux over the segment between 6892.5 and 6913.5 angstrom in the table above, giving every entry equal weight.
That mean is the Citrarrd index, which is 6.85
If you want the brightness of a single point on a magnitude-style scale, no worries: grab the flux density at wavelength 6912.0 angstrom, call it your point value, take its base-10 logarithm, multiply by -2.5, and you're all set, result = -2.10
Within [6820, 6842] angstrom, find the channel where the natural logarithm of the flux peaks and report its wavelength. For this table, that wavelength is 6837.0 angstrom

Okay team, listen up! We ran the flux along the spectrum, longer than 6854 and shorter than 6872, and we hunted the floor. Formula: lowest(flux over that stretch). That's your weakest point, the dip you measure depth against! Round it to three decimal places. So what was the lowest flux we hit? 6.825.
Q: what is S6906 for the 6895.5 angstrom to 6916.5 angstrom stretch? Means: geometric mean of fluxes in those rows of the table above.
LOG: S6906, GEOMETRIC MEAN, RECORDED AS 6.87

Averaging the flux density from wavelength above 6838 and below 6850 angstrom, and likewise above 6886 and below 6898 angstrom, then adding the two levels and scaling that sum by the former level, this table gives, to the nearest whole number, 99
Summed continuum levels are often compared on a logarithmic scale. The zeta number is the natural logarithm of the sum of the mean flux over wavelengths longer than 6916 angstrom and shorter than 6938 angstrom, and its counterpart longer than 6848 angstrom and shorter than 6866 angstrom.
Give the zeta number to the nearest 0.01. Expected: 2.64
